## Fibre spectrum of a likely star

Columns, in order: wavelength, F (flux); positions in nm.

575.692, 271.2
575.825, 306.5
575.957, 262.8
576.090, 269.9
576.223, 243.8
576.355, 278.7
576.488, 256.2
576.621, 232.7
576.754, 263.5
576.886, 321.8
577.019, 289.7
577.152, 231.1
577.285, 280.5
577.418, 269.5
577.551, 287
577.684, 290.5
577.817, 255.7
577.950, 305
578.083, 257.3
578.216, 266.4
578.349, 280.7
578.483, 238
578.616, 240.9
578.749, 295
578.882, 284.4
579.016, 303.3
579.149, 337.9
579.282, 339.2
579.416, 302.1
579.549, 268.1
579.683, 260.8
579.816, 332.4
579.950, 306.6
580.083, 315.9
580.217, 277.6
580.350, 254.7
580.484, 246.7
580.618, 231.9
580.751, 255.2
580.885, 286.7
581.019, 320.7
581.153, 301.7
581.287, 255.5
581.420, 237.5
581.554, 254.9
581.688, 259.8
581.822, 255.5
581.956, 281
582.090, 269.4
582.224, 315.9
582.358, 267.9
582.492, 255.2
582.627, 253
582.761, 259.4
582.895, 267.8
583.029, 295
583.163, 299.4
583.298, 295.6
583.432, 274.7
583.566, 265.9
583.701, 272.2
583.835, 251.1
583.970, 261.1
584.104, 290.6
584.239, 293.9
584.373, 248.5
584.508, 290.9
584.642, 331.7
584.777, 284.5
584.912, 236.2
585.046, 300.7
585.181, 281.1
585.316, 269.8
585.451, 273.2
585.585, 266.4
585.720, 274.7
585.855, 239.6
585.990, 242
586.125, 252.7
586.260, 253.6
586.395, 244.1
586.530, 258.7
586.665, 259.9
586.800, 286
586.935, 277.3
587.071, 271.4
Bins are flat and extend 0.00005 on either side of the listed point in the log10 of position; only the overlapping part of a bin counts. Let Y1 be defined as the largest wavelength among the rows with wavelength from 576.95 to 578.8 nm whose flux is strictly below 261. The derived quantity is 578.616 nm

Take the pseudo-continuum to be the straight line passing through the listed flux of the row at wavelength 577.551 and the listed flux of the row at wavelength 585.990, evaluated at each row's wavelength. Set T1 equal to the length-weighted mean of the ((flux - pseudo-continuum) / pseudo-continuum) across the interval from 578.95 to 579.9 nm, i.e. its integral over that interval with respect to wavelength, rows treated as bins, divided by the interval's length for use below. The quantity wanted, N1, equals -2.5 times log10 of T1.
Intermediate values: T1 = 0.11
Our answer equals 2.4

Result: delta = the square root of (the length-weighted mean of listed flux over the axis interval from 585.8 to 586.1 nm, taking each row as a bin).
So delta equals 15.57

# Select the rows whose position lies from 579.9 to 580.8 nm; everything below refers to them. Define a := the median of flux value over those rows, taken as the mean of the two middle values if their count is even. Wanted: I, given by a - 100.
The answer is 155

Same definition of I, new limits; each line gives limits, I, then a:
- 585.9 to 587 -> 156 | 256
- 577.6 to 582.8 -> 168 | 268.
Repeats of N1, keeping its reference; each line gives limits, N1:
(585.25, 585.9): 2.6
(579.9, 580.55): 4.0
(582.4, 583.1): 3.9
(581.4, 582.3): 4.2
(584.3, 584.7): 2.0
